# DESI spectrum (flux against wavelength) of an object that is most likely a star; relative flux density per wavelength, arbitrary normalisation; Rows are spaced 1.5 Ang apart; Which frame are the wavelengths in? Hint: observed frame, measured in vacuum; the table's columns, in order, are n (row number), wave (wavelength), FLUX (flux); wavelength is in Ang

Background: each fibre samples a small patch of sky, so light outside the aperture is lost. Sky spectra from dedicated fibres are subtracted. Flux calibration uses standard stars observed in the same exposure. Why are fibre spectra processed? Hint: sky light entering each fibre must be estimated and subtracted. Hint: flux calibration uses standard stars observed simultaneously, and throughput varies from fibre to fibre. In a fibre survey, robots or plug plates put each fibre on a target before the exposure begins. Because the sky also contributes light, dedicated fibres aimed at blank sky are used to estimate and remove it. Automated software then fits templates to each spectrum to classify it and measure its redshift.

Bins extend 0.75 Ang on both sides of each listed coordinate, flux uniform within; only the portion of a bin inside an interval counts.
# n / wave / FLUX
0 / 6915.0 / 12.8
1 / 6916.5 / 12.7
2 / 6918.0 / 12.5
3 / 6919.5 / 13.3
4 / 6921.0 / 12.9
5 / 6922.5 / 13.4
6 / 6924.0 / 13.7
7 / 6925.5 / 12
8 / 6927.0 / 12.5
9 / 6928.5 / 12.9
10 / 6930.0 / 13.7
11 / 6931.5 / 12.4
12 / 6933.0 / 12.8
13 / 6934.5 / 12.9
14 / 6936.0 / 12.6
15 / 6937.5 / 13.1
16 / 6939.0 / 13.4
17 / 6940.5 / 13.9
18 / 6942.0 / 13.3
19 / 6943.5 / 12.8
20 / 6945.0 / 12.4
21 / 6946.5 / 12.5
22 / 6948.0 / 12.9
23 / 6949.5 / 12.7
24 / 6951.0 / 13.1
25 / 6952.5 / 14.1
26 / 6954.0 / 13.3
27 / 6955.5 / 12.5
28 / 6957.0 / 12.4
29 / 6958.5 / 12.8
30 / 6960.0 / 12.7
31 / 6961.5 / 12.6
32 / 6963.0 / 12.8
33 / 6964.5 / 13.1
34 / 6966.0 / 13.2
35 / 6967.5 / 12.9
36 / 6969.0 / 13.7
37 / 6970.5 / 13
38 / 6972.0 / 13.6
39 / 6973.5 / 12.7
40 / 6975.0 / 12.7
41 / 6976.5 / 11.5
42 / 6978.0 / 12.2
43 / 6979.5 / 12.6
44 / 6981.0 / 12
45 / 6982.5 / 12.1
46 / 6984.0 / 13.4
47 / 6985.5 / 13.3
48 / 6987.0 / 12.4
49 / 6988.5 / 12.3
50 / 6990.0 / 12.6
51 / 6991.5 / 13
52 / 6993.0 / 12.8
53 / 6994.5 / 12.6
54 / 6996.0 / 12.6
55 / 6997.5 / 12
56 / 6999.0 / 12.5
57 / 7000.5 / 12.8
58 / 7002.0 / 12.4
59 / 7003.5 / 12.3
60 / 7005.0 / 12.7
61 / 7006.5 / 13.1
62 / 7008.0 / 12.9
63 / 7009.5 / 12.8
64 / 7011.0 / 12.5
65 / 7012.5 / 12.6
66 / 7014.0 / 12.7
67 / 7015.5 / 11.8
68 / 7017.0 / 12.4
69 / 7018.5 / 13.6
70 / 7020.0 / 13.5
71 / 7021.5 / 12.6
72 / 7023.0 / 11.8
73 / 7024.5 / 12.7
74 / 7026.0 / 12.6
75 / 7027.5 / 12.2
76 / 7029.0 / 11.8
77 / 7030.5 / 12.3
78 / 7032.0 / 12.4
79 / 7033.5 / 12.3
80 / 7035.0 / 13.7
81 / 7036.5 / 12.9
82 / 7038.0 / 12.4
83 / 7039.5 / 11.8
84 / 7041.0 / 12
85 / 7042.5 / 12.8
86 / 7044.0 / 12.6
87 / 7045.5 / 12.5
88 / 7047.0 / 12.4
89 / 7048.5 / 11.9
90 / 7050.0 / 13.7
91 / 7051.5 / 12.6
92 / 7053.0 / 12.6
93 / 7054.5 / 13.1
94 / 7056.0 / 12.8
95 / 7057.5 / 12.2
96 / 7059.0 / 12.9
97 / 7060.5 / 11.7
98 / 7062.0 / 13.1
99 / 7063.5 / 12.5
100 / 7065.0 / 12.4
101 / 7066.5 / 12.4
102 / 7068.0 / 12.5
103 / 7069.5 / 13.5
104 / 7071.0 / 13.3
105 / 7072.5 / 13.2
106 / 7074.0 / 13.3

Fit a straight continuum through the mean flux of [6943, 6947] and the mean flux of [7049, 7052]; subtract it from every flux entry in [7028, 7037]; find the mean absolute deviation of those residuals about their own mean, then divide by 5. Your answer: 0.10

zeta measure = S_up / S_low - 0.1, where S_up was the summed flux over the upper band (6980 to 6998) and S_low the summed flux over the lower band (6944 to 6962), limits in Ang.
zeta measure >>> 0.881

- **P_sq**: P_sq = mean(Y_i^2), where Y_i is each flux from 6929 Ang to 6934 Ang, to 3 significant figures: 168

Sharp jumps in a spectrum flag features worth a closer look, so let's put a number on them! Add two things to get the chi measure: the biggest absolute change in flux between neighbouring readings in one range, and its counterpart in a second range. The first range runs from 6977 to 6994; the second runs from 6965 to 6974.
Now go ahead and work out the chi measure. 2.20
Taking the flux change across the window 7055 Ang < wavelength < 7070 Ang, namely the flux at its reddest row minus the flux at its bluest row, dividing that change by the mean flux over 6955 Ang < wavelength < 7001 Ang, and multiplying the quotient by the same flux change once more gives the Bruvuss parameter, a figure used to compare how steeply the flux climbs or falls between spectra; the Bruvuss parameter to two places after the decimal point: 0.04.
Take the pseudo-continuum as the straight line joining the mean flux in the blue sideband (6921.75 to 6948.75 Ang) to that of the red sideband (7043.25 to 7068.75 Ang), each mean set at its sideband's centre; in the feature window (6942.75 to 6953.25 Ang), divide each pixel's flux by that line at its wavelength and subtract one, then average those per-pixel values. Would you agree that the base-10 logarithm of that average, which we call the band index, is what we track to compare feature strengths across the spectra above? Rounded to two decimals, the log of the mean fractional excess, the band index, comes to -3.01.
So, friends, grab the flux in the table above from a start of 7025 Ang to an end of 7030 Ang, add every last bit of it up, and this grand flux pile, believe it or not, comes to 36.6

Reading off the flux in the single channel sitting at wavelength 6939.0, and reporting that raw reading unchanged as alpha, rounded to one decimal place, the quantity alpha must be 13.4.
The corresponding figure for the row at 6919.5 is 13.3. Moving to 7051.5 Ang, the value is 12.6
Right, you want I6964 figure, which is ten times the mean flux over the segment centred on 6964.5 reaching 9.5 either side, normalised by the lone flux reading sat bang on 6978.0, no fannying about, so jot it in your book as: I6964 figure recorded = 10.6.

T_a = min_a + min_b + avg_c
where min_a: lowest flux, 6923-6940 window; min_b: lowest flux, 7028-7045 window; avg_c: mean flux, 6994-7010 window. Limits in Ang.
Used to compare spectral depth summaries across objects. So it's 36.41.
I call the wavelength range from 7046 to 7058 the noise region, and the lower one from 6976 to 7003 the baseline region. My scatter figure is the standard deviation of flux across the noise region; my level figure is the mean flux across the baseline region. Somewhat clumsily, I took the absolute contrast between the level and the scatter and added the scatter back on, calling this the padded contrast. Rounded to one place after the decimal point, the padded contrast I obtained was 12.5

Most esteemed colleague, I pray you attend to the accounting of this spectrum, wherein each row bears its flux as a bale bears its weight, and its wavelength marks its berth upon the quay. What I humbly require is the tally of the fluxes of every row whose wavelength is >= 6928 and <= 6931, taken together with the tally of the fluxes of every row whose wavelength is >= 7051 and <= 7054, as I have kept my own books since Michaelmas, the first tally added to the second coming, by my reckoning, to 51.8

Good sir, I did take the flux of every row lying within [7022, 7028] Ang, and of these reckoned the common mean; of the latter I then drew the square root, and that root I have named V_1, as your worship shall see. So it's 3.51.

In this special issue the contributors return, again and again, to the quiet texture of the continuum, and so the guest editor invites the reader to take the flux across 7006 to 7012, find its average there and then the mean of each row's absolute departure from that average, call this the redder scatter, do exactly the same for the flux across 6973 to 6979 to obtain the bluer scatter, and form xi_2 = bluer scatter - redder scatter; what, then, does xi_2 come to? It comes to 0.25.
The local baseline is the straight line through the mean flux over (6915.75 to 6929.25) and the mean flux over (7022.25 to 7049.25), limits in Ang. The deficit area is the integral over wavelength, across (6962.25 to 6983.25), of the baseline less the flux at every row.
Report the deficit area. -1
